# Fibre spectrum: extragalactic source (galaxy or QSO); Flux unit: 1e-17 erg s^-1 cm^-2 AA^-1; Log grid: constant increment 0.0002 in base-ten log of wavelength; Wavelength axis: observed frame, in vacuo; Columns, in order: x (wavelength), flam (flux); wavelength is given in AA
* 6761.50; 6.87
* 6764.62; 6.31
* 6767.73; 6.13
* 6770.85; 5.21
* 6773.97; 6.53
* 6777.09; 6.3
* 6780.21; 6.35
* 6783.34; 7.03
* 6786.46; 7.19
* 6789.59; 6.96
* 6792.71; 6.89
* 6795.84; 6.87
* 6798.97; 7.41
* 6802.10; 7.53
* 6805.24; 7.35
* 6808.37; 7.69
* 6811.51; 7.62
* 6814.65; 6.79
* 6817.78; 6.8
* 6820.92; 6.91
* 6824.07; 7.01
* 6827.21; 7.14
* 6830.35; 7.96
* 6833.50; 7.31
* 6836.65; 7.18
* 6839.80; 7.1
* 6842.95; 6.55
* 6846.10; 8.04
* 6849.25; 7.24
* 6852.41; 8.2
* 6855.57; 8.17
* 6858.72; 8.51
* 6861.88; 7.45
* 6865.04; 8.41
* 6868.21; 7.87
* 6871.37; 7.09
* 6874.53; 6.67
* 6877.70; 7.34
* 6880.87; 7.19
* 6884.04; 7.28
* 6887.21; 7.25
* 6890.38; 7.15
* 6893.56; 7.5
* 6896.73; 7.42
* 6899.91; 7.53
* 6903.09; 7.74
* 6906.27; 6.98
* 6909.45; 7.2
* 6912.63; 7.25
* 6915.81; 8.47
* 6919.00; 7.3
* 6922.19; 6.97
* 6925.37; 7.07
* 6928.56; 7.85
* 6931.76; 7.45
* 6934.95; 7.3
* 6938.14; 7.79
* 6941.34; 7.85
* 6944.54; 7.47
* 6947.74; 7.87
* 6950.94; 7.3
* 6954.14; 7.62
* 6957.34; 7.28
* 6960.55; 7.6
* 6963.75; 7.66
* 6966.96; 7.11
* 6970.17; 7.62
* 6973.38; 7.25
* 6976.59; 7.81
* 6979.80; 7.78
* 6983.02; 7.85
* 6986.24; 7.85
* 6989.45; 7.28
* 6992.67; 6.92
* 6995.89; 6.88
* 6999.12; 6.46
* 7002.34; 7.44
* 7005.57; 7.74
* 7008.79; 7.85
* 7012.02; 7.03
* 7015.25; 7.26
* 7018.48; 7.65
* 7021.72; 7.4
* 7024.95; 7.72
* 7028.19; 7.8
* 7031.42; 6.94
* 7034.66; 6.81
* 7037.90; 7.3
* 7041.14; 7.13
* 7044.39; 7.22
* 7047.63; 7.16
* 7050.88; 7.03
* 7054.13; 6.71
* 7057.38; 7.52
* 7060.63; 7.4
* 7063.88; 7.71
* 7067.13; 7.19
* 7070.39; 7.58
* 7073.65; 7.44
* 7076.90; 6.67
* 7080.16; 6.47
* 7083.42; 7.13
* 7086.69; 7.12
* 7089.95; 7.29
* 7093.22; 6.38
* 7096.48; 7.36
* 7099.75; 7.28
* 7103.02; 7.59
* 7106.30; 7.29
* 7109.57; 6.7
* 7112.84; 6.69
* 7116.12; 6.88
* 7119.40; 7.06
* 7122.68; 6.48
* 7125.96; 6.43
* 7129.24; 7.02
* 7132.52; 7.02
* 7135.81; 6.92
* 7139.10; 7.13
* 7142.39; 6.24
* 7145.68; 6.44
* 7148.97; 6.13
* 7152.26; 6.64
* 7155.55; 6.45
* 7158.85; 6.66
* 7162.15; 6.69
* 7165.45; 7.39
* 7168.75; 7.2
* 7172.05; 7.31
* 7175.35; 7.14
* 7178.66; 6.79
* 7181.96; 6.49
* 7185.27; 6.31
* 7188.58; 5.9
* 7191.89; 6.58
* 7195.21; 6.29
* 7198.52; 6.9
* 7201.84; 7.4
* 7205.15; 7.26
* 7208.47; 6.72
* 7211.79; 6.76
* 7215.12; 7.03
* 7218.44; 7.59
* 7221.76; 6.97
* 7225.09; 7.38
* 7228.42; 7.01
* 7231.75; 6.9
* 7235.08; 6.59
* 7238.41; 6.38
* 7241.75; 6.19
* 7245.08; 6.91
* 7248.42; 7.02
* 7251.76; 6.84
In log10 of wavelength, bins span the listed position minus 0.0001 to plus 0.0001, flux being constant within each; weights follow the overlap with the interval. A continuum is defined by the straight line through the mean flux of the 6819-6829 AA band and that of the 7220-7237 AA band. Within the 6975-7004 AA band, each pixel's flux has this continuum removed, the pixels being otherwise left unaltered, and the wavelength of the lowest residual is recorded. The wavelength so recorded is 6999.12 AA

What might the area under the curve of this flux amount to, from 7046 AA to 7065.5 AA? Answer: 141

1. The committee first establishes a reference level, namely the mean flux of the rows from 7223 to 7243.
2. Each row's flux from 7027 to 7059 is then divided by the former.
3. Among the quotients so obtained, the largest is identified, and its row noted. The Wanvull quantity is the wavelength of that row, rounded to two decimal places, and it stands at 7028.19 AA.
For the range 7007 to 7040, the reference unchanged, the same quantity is 7008.79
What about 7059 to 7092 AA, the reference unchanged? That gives 7063.88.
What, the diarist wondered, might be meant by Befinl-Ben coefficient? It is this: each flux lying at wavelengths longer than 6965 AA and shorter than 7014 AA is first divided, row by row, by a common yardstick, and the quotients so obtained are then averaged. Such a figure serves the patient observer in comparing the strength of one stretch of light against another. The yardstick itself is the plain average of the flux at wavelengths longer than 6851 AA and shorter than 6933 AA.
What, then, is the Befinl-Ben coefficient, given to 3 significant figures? 0.984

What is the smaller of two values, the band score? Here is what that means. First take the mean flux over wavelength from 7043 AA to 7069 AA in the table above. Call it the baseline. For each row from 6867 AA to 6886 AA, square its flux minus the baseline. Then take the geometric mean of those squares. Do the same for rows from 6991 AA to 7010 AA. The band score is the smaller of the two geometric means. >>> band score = 0.022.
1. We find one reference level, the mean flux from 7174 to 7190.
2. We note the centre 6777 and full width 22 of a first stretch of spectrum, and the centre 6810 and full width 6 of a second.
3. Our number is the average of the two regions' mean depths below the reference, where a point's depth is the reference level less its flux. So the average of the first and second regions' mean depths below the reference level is -0.50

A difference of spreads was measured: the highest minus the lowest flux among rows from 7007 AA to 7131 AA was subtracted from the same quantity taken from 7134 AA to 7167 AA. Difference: -0.21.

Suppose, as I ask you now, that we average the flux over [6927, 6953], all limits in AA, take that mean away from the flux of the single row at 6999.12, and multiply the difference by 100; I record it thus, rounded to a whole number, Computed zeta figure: -115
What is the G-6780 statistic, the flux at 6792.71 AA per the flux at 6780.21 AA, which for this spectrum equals 1.09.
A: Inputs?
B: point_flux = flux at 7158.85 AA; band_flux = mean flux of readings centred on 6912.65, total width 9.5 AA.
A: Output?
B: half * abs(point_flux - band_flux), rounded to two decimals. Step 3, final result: 0.49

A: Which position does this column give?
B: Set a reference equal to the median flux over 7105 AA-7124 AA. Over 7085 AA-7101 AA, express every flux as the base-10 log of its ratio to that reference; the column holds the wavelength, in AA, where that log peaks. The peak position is 7096.48 AA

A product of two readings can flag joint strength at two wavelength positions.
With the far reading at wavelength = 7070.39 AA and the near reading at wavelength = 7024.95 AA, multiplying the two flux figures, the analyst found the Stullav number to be 59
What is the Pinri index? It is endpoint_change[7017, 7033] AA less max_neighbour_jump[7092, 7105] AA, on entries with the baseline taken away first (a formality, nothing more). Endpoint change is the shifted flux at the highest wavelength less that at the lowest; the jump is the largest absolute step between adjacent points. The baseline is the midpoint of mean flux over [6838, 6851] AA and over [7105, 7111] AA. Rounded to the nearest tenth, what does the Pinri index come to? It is -1.7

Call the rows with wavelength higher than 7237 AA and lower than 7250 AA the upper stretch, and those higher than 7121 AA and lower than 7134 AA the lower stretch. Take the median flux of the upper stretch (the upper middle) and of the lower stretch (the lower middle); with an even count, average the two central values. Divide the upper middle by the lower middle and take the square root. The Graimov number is 0.99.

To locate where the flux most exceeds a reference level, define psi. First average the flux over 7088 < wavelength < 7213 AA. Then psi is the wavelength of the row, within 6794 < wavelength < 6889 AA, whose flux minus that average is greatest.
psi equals 6858.72 AA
